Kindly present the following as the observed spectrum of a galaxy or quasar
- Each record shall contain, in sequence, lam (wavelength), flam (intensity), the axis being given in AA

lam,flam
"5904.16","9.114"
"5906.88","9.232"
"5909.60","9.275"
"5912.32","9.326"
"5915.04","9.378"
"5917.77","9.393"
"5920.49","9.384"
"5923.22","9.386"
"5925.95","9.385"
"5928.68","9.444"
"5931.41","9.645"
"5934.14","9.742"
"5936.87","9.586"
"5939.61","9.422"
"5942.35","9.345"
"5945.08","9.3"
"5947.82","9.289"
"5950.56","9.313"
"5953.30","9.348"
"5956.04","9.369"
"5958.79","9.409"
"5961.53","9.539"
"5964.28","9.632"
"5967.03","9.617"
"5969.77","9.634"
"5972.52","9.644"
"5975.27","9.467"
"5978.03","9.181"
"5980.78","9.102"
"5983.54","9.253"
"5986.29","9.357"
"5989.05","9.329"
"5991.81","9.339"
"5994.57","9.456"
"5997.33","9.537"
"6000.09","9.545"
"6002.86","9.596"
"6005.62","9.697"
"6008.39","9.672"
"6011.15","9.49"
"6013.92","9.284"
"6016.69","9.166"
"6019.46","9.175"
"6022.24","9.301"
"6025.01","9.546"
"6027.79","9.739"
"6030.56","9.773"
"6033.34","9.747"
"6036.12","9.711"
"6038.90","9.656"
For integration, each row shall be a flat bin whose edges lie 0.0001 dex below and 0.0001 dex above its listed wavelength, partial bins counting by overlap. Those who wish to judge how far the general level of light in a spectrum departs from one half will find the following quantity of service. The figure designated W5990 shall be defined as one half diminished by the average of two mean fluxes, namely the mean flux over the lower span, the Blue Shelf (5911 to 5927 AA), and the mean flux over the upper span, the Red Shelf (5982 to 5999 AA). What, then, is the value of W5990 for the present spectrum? -8.88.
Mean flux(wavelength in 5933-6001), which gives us 9.43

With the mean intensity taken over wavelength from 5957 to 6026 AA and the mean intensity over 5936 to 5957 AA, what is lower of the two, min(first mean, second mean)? 9.37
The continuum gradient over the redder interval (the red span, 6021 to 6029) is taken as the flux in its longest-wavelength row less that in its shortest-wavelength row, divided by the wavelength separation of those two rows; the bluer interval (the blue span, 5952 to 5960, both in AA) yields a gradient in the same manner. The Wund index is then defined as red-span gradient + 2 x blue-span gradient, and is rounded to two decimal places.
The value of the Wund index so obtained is 0.10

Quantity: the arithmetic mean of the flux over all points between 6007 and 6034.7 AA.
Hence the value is 9.49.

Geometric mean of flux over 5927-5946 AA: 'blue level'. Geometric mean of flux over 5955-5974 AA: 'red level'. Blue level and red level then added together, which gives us 19.0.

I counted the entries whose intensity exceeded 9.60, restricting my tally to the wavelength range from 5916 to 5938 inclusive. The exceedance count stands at 2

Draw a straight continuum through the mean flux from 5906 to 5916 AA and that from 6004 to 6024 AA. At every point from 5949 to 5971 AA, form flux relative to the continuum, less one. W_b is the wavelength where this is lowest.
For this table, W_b 5950.56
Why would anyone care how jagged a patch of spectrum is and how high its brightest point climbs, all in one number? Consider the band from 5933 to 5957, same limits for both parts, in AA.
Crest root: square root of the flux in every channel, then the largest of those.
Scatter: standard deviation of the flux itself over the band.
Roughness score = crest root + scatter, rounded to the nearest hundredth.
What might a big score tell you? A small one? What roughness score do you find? 3.27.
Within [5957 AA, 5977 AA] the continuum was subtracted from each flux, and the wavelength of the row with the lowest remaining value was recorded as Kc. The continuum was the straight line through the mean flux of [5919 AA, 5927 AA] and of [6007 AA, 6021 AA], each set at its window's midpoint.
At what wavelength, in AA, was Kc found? 5958.79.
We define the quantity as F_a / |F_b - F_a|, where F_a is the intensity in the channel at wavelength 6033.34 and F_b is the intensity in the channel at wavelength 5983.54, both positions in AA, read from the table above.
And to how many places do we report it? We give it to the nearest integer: 20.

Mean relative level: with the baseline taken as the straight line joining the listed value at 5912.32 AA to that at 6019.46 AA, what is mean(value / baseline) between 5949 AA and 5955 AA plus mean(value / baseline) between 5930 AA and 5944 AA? 2.03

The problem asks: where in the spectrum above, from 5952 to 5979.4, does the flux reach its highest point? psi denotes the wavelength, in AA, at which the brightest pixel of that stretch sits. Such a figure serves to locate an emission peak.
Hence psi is 5972.52 AA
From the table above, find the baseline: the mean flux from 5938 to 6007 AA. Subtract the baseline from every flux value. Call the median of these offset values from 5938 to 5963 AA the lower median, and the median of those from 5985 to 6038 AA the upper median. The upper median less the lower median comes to 0.19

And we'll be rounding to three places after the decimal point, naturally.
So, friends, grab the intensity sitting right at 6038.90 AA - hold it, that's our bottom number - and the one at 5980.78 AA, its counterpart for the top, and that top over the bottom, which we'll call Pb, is 0.943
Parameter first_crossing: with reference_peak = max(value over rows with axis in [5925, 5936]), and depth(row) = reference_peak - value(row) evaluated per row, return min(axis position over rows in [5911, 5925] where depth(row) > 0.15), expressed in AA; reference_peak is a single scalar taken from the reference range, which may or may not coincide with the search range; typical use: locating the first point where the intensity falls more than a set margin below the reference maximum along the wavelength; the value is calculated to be 5912.32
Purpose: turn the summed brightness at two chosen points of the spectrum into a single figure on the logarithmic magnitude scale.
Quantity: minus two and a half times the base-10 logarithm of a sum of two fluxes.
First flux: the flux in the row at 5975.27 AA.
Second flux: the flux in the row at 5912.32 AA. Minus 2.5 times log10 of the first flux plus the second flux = -3.18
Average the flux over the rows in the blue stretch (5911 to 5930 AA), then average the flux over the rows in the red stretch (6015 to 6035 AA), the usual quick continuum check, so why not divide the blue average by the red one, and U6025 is 0.99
